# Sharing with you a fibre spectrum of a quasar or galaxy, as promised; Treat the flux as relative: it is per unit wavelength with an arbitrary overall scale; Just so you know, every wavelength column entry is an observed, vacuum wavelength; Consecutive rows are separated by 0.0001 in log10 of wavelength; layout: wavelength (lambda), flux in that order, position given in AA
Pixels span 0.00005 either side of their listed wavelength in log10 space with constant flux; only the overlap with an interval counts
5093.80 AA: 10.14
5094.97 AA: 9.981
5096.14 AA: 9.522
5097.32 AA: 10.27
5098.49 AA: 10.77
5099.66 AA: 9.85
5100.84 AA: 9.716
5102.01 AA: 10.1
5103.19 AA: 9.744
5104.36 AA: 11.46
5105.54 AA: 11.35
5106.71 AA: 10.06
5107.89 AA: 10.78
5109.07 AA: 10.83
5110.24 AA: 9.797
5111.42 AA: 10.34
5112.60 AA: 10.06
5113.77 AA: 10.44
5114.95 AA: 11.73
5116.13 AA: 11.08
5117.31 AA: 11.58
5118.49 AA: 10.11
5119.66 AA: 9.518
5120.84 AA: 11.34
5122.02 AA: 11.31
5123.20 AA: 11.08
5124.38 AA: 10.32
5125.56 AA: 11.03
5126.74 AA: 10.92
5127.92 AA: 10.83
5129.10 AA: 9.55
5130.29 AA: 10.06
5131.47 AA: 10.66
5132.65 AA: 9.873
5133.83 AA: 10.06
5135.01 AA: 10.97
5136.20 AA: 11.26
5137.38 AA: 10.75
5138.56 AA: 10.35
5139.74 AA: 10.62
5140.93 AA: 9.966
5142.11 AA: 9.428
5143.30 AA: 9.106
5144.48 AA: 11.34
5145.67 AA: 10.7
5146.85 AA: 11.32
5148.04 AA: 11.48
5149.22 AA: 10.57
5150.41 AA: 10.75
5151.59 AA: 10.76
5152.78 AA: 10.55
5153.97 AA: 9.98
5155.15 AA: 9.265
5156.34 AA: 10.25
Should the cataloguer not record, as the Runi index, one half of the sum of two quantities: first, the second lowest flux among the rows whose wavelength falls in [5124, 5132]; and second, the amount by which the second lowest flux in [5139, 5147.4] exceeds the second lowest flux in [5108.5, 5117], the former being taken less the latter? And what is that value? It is 4.7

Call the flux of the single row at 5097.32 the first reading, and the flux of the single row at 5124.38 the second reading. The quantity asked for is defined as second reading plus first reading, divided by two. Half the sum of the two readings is 10.3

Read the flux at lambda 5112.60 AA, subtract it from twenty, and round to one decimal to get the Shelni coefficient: 9.9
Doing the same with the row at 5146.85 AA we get 8.7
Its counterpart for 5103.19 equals 10.3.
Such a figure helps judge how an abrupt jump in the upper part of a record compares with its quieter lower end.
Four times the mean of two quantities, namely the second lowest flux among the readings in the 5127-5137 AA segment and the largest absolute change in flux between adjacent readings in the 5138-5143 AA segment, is 21.1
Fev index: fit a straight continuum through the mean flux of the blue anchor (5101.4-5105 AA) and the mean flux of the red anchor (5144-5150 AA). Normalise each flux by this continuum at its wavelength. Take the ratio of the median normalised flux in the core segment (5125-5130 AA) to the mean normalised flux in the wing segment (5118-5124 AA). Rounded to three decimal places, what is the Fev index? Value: 1.010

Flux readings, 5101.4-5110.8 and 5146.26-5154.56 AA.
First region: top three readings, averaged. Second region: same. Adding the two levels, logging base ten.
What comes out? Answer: 1.350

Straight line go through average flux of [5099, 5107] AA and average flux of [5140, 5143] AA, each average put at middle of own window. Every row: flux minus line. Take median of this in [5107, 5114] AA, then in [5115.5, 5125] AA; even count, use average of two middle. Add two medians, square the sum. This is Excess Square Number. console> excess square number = 1.5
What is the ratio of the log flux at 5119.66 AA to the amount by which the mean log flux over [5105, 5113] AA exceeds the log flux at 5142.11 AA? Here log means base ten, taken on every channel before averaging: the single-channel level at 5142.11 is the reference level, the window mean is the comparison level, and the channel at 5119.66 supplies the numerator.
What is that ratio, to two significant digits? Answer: 22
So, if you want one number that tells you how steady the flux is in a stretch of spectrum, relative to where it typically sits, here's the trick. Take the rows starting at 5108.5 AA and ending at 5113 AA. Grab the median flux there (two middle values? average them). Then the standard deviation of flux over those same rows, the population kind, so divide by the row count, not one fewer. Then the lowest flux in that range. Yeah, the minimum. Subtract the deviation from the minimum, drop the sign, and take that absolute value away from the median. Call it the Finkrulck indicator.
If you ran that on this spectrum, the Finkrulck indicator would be 0.79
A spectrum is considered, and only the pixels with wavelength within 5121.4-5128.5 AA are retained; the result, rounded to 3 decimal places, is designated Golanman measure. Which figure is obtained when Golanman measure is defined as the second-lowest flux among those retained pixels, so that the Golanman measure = 10.830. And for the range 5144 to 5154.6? 10.550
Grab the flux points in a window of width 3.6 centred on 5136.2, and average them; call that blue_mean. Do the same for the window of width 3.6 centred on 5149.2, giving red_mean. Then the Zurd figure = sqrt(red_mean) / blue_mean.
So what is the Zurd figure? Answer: 0.301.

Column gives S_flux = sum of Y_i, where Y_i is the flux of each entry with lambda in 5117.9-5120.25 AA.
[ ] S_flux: 19.6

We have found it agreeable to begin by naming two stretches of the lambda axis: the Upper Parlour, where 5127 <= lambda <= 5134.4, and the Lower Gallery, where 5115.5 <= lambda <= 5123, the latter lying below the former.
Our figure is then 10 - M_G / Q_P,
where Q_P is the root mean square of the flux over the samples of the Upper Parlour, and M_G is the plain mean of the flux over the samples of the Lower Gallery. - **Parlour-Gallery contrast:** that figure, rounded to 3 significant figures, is 8.94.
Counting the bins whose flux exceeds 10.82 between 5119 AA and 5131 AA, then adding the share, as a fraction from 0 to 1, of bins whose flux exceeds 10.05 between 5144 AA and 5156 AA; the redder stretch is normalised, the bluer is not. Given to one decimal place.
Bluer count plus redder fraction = 6.8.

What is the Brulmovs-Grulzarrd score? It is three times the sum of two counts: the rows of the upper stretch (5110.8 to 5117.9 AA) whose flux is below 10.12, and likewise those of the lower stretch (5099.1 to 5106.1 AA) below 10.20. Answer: 15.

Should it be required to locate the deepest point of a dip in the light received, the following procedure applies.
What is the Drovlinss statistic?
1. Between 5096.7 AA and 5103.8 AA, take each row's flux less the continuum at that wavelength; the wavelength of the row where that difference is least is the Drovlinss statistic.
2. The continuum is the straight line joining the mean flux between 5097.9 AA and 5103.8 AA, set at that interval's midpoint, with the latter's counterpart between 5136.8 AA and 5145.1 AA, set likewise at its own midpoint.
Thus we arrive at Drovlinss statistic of 5100.84 AA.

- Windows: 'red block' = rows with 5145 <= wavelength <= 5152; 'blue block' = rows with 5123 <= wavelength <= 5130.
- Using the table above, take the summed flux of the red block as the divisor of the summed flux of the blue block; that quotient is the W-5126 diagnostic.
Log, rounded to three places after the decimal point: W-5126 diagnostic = 0.972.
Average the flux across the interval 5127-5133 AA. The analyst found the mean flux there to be 10.2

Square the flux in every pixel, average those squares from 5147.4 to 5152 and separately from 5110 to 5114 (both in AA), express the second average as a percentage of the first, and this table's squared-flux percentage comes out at 87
